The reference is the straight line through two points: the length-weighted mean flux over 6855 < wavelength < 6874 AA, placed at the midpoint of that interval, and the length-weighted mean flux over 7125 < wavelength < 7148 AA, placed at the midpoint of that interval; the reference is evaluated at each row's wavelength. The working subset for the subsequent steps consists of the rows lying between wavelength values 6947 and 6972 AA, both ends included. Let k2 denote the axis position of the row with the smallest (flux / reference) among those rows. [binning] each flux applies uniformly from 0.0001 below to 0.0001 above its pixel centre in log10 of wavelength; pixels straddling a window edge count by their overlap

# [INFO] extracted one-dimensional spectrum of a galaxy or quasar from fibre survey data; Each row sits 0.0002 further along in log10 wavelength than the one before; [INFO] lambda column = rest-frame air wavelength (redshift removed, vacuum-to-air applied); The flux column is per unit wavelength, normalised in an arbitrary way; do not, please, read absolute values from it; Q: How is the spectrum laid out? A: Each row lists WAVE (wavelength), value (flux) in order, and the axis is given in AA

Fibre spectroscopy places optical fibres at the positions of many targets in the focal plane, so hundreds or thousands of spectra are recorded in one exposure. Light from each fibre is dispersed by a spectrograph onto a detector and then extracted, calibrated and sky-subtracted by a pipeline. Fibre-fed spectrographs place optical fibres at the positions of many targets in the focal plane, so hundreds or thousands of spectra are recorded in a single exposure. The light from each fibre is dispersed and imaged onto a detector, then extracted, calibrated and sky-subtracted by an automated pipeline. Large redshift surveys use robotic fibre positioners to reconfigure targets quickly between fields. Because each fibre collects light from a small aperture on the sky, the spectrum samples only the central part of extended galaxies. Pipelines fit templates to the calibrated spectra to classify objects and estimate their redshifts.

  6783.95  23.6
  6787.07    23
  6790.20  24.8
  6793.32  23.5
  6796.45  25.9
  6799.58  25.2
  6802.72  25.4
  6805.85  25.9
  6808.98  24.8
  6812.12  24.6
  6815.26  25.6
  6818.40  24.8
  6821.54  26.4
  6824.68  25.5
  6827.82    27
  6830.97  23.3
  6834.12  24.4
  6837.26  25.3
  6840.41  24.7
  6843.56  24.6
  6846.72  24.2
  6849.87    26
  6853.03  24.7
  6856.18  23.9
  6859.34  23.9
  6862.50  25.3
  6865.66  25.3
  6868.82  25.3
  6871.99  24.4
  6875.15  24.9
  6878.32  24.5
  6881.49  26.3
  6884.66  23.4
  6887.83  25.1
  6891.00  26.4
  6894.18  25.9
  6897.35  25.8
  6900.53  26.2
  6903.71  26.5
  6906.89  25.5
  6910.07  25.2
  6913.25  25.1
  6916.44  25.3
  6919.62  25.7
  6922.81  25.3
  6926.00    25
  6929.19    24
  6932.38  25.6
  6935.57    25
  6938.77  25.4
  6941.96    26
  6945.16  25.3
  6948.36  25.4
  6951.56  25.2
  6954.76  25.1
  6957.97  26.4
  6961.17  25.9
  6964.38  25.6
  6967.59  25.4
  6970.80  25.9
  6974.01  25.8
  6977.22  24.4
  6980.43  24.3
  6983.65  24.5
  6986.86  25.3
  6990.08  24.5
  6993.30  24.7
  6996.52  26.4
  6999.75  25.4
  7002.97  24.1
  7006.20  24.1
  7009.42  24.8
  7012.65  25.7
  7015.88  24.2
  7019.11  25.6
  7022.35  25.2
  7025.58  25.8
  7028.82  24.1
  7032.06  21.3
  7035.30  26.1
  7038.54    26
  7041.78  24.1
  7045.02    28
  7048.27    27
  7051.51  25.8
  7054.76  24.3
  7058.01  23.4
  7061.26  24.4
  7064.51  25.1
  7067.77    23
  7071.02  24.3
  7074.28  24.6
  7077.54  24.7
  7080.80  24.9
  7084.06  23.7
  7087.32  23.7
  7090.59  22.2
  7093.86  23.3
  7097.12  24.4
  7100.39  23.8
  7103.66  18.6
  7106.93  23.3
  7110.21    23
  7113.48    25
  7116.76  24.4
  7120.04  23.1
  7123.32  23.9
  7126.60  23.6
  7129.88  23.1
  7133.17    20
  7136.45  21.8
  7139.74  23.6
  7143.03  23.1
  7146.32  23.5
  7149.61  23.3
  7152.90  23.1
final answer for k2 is 6954.76 AA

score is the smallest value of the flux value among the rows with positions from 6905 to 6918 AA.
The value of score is 25.1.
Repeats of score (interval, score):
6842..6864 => 23.9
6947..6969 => 25.1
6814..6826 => 24.8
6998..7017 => 24.1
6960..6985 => 24.3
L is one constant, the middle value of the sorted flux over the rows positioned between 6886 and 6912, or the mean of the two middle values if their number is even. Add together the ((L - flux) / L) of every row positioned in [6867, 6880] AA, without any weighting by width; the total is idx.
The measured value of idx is 0.17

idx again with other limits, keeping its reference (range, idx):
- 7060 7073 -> 0.26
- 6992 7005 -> 0.11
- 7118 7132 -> 0.38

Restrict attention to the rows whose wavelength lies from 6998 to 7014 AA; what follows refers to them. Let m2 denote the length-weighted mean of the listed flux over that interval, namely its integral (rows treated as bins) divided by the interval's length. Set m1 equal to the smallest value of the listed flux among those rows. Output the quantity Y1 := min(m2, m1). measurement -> 24.1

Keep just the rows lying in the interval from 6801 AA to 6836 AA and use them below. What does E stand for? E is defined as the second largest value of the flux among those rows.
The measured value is 26.4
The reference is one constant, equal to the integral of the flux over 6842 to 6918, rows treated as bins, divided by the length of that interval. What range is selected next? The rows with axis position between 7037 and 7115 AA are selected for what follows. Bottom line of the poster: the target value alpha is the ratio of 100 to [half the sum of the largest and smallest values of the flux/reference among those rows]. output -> 108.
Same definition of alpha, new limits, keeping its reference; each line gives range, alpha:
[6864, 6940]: 101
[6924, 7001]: 100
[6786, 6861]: 101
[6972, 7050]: 102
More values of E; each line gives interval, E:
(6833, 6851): 25.3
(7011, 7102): 27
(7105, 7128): 24.4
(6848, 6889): 26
